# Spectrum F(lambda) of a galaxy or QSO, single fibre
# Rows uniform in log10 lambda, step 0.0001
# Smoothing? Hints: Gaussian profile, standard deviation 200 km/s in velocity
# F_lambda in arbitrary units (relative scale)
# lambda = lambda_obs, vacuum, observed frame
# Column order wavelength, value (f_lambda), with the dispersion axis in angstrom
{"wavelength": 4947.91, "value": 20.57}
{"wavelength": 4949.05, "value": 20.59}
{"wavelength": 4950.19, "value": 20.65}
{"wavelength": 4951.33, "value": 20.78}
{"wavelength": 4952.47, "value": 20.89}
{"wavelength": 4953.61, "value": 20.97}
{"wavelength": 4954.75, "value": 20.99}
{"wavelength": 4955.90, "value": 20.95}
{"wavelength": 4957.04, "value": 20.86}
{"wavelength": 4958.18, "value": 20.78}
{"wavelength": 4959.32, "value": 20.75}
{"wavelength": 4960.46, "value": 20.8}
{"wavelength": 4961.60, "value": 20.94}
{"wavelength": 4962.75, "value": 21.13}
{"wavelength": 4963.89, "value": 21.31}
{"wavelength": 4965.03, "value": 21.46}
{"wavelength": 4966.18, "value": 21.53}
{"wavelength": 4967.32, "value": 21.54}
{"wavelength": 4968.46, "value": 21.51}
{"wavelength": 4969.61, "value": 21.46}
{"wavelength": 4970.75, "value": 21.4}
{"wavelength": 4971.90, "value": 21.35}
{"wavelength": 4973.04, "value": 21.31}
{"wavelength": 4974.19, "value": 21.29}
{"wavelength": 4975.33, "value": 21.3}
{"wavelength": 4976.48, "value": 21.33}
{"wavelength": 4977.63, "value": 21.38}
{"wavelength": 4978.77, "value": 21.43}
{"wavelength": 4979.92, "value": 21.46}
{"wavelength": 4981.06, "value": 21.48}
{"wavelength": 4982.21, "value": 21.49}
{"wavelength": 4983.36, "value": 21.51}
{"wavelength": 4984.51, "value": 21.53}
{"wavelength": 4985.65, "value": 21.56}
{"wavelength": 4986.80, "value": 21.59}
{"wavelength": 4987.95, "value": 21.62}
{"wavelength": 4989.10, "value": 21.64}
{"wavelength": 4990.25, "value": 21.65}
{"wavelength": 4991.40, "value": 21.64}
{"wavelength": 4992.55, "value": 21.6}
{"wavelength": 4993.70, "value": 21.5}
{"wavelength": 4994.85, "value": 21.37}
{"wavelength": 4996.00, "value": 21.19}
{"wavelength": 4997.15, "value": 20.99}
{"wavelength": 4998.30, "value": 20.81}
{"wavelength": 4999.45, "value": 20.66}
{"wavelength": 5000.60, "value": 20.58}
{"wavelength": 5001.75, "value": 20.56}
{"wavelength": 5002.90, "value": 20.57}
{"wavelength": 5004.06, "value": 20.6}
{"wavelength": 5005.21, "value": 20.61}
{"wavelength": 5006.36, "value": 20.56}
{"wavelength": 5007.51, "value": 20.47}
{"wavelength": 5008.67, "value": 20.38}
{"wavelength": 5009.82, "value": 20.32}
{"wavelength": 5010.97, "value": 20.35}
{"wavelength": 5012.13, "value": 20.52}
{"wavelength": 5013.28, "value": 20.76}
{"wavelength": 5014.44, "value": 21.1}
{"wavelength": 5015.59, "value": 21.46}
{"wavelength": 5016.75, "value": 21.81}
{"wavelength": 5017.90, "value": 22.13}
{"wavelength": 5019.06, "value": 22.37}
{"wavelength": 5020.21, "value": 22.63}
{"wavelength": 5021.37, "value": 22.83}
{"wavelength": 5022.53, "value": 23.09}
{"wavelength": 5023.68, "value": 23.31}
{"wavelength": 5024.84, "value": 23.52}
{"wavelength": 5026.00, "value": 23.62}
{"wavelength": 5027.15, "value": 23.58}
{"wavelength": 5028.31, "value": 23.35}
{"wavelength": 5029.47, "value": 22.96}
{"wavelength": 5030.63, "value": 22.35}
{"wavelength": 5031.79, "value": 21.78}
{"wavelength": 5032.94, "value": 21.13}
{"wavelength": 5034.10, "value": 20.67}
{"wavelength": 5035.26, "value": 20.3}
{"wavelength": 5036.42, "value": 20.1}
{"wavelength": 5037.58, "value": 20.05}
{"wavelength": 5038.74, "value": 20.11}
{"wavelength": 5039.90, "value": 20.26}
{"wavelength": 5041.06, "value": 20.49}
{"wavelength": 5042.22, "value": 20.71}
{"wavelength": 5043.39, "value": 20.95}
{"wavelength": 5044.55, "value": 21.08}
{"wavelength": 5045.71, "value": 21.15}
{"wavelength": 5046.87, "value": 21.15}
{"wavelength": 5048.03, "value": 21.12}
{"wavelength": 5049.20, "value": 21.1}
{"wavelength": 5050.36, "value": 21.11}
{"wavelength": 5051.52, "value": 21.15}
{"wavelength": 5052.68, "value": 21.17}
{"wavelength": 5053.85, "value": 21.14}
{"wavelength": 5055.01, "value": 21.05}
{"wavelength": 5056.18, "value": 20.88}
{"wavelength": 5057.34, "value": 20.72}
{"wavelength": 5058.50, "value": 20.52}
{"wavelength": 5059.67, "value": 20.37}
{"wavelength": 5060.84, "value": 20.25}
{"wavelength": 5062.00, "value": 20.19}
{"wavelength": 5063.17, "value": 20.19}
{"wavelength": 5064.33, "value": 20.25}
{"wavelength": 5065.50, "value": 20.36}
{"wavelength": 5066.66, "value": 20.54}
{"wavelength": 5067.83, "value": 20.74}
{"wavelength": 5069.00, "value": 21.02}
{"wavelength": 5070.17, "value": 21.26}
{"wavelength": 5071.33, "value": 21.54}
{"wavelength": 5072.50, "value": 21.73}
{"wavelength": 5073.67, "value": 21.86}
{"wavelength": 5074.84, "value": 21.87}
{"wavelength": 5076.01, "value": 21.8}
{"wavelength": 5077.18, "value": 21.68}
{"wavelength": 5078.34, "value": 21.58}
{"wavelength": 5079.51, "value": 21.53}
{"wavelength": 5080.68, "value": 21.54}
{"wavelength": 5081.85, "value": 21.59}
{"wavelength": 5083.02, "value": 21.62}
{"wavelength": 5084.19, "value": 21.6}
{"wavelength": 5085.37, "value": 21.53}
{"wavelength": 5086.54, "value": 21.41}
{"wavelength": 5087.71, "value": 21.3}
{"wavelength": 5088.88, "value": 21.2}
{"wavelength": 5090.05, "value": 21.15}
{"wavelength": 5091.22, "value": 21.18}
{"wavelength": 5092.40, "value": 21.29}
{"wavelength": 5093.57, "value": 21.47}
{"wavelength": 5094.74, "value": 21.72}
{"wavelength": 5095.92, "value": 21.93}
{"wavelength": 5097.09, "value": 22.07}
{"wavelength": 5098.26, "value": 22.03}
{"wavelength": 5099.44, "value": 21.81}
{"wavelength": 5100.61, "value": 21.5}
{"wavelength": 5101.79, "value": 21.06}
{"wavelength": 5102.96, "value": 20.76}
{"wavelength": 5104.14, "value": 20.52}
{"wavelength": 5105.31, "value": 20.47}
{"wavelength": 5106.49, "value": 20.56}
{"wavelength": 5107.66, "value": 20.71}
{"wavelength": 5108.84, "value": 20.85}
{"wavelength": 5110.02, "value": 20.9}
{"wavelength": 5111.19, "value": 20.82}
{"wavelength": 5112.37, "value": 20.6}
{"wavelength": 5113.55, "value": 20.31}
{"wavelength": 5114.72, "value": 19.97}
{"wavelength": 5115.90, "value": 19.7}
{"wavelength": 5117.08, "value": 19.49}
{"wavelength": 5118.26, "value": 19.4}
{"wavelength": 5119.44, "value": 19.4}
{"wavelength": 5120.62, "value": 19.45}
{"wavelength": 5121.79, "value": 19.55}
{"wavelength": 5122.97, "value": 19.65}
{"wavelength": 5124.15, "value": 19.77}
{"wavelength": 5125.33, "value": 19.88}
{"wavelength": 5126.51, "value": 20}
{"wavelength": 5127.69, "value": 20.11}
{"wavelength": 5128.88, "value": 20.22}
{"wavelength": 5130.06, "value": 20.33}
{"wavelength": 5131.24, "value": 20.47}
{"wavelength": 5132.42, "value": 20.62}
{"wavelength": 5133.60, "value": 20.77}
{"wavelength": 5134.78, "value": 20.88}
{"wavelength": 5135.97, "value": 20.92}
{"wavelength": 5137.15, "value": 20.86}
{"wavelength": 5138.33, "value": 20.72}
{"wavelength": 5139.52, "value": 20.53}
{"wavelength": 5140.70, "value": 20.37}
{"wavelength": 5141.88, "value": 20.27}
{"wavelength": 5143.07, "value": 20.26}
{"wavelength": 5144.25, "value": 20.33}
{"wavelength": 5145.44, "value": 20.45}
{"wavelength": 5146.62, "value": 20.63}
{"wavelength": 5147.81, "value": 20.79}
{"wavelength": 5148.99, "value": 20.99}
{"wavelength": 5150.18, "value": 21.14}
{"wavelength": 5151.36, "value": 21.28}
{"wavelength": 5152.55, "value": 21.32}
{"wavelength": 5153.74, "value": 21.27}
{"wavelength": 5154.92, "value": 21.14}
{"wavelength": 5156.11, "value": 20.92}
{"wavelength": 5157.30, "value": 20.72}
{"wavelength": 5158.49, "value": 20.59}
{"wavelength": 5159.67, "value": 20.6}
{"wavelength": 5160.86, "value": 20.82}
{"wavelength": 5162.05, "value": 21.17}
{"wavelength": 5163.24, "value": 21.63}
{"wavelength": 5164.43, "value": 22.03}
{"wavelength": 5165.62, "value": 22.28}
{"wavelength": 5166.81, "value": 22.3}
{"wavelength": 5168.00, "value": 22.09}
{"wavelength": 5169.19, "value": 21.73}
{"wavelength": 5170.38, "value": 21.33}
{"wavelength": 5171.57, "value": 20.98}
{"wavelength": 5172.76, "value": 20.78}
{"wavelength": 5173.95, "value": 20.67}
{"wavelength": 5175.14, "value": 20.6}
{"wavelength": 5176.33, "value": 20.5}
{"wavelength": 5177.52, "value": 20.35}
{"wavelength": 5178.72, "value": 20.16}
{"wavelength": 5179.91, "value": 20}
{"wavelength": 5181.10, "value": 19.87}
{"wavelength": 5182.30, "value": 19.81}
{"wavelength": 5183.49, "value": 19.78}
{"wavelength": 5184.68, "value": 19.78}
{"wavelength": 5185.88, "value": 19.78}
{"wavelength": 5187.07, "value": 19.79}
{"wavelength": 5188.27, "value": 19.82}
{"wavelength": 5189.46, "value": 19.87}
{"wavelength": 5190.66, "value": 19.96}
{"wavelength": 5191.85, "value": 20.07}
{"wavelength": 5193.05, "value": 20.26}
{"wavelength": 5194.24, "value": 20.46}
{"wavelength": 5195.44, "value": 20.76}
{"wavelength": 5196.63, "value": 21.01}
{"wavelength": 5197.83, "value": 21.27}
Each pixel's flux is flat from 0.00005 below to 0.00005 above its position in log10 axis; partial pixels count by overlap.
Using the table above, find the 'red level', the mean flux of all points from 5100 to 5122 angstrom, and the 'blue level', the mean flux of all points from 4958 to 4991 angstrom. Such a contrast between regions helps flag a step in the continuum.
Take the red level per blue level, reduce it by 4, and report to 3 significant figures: -3.05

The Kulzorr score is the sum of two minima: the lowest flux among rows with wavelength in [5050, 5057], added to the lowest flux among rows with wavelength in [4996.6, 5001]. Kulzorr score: 41.5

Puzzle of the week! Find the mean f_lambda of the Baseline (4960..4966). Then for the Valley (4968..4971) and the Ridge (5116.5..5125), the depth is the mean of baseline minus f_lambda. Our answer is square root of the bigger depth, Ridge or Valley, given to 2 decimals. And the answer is 1.26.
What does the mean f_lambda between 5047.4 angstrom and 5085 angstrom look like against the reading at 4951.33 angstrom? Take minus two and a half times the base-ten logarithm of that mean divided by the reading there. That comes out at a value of -0.02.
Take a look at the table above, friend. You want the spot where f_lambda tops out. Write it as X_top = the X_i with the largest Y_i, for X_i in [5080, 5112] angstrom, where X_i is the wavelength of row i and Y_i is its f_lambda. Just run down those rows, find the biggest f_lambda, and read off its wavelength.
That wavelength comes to 5097.09 angstrom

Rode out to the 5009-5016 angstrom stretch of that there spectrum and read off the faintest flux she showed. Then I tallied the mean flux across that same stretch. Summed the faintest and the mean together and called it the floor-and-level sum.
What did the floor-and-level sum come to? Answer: 41.1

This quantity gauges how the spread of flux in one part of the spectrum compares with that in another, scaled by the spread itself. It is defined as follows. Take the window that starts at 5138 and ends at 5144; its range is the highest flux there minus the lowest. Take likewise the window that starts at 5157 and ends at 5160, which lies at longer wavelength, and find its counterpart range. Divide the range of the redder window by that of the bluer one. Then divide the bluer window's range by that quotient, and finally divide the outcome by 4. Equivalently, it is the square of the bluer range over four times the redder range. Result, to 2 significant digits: 0.41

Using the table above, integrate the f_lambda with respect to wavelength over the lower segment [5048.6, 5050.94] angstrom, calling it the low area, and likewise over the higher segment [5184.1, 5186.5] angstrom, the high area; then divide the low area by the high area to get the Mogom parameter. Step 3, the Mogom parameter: 1.04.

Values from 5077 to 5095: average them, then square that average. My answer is 461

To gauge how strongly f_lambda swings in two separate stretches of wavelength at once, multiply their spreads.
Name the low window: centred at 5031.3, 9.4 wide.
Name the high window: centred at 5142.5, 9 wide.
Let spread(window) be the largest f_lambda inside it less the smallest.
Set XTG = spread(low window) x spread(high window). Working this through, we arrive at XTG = 1.5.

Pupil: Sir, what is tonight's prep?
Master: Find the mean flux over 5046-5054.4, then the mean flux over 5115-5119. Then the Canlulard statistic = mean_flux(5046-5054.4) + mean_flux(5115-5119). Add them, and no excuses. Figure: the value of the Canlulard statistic 40.7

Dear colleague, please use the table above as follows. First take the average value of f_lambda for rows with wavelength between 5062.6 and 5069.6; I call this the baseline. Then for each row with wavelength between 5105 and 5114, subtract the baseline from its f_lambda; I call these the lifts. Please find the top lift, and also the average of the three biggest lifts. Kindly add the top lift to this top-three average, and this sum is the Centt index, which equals 0.72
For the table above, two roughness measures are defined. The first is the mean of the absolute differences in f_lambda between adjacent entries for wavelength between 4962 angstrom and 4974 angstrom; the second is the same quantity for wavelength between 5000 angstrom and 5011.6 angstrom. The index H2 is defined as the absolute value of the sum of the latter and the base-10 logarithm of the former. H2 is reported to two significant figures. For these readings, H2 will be 1.1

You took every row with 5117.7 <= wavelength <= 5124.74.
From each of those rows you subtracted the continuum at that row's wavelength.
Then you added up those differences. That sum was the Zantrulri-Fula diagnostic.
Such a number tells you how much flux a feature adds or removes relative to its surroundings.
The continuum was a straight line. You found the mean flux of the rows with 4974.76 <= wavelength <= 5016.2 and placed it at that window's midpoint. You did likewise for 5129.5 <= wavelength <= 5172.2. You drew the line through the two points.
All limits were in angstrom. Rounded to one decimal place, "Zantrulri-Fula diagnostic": -8.8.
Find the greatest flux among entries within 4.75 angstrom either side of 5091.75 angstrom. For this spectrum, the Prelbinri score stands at 21.93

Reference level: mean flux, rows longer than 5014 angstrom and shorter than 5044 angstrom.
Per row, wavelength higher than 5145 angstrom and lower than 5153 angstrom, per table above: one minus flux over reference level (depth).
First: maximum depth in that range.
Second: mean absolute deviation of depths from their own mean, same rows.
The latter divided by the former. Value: 0.20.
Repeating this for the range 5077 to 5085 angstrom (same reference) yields 0.14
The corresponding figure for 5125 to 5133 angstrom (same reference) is 0.11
